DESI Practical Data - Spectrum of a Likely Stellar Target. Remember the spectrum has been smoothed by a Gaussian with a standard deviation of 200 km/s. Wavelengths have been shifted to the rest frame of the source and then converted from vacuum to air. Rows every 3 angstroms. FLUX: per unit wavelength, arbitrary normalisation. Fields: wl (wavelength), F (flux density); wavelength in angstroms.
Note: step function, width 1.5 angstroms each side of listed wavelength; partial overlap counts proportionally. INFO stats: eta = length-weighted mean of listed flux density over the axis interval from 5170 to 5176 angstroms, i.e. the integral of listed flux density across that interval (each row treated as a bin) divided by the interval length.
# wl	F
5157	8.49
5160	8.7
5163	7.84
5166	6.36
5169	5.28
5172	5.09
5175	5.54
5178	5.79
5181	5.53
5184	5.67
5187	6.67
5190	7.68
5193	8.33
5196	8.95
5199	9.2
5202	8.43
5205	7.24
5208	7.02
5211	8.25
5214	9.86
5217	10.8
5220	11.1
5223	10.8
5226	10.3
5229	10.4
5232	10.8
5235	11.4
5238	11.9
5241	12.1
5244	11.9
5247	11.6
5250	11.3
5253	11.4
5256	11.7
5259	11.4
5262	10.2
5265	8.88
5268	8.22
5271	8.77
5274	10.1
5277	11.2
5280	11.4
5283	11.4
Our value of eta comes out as 5.3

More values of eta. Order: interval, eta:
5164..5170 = 6.0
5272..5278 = 10.4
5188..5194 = 7.9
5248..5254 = 11.4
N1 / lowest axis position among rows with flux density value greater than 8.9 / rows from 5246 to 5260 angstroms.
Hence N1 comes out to 5247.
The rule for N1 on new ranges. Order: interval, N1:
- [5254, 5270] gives 5256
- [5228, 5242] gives 5229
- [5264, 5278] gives 5274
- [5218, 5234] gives 5220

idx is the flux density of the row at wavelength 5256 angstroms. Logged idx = 11.7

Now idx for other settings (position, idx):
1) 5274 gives 10.1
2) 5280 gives 11.4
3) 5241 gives 12.1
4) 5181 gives 5.53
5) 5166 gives 6.36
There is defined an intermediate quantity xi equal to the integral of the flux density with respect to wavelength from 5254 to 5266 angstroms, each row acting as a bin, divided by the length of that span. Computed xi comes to 11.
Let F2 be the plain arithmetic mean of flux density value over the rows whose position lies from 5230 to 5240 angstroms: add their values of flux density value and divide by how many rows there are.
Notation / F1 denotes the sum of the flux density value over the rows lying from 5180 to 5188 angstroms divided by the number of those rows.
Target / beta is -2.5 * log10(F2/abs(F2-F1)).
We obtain -0.8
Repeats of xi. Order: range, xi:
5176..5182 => 6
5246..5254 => 11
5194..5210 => 8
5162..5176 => 6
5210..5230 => 10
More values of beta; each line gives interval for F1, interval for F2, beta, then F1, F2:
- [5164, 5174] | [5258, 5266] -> -0.9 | 5.6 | 10.2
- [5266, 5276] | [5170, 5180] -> -0.5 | 9.0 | 5.5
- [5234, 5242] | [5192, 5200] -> -1.2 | 11.8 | 8.8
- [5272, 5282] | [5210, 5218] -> -2.2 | 10.9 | 9.6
